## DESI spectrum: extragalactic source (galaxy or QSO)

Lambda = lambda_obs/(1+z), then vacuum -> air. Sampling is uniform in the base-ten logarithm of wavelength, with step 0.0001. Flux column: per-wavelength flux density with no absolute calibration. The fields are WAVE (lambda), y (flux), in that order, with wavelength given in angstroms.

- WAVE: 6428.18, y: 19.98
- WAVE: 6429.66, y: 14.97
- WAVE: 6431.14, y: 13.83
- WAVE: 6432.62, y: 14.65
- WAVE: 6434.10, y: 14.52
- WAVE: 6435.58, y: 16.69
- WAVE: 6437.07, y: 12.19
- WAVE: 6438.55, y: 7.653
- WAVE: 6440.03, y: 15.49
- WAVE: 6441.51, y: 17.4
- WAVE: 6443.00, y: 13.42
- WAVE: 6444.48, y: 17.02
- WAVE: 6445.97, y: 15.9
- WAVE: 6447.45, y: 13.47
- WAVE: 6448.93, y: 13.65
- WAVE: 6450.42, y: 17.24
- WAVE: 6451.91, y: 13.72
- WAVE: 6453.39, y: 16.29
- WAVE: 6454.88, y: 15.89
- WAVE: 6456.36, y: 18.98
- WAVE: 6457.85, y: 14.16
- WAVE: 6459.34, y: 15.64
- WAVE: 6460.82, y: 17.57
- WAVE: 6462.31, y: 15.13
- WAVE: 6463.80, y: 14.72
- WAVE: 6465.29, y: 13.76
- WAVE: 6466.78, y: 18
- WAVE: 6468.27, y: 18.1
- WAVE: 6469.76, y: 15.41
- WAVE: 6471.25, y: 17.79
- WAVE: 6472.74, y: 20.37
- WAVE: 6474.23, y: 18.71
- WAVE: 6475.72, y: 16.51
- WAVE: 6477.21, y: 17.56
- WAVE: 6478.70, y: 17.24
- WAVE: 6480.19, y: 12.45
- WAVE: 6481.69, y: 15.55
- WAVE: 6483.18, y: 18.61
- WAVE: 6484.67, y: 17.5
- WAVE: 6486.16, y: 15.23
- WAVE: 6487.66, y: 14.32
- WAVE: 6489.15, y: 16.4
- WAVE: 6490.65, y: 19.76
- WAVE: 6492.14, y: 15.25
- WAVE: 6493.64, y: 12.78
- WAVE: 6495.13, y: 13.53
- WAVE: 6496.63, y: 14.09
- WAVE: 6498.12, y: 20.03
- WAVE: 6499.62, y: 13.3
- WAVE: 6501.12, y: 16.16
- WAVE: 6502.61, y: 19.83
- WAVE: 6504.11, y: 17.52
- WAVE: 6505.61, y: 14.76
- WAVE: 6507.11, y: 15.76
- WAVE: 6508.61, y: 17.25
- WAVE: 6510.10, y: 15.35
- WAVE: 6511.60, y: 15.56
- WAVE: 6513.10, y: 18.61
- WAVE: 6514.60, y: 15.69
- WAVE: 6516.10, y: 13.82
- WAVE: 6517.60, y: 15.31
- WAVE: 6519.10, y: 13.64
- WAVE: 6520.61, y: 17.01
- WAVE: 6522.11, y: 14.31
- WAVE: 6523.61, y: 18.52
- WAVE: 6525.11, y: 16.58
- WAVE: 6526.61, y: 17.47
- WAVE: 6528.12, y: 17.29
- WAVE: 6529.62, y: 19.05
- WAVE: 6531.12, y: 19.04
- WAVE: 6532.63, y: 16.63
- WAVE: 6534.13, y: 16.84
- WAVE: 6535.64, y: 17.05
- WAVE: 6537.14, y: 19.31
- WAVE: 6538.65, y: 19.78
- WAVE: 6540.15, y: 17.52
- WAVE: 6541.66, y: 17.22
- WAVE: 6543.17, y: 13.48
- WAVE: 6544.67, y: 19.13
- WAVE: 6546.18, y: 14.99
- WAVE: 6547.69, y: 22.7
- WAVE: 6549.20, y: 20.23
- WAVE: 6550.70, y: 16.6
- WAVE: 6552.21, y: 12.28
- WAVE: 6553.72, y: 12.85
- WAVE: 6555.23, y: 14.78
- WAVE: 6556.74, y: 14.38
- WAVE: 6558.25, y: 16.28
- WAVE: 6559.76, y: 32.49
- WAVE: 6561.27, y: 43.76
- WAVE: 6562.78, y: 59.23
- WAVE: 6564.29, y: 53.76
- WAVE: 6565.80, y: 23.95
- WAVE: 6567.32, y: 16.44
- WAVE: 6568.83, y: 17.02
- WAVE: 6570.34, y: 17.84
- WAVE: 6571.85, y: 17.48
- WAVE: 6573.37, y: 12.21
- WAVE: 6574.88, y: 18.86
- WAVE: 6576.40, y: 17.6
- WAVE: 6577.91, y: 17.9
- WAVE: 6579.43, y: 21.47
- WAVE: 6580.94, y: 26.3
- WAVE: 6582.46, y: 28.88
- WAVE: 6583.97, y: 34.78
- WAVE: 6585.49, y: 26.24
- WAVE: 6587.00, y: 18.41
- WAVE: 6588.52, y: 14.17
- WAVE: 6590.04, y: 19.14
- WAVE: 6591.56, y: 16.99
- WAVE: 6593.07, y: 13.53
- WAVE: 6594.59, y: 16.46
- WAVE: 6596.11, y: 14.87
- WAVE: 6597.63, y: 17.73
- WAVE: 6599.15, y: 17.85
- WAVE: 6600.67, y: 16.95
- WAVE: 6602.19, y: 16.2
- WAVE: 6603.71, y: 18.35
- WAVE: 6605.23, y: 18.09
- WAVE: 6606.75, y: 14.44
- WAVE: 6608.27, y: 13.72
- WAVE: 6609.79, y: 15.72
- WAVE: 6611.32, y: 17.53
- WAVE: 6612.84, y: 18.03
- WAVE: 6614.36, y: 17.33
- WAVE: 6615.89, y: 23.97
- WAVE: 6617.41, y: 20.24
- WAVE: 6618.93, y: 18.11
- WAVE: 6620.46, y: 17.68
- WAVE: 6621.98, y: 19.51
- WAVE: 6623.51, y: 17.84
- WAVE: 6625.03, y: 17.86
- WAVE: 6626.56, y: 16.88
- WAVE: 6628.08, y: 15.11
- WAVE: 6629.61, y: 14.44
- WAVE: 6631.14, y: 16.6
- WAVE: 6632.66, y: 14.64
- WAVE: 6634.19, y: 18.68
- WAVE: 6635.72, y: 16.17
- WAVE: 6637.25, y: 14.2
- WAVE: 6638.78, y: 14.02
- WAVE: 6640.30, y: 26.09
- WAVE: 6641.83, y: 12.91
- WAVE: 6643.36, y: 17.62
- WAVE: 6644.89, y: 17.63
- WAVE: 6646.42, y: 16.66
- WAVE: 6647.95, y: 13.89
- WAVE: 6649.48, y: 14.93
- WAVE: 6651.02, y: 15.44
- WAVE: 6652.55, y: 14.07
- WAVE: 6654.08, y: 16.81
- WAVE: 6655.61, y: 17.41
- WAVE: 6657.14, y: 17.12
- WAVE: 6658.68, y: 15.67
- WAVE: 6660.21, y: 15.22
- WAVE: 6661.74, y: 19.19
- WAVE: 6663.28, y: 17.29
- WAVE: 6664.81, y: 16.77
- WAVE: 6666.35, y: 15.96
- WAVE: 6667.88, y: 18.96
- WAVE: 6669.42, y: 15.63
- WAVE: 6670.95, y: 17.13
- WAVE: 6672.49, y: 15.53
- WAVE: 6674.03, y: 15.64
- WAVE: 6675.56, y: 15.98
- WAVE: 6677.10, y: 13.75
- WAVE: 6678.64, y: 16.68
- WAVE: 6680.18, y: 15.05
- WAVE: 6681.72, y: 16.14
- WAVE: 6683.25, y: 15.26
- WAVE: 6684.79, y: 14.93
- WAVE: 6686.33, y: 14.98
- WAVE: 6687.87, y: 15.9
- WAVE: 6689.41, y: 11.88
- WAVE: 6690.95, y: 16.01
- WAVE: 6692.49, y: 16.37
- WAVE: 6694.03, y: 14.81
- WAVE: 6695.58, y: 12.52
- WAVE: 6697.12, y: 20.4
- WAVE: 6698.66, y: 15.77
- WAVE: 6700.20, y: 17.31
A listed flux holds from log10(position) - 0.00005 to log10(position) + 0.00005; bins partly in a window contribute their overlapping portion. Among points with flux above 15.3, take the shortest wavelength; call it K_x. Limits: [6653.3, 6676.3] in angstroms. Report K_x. 6654.08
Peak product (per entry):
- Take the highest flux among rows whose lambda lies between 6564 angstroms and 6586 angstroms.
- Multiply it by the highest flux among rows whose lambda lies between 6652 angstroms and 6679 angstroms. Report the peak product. 1032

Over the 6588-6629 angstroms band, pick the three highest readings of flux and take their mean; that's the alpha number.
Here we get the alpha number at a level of 21.2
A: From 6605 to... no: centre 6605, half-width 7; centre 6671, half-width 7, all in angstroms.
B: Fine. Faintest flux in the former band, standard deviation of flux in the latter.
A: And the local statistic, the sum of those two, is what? 15.1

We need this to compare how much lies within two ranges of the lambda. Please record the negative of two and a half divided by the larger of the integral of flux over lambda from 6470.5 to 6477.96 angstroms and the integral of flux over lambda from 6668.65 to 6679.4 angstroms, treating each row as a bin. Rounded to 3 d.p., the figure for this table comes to -0.015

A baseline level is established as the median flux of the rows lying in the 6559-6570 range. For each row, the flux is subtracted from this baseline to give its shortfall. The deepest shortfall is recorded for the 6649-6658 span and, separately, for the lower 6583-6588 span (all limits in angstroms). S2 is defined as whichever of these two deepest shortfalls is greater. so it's 18.4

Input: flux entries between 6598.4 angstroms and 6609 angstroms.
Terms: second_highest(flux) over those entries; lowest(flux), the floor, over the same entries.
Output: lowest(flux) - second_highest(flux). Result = -4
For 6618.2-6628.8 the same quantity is -3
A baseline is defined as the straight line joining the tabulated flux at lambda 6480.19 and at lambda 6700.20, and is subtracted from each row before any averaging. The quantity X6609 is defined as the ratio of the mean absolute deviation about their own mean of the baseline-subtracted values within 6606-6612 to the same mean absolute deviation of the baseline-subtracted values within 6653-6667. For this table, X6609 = 1.4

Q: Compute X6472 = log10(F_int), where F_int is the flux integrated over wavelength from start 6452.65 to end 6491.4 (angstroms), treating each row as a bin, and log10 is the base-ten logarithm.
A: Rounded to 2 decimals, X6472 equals 2.81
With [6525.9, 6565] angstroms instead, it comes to 2.93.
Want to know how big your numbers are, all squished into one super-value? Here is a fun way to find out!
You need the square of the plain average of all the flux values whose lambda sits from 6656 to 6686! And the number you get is 263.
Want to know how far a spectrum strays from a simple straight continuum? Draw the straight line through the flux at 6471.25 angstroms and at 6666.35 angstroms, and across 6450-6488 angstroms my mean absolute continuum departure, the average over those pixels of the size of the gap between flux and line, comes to 1.9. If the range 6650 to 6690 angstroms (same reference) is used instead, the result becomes 1.1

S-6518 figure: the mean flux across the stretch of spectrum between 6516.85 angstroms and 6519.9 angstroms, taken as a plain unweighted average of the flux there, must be 14.5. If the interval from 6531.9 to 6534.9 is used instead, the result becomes 16.7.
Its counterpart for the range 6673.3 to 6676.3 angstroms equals 15.8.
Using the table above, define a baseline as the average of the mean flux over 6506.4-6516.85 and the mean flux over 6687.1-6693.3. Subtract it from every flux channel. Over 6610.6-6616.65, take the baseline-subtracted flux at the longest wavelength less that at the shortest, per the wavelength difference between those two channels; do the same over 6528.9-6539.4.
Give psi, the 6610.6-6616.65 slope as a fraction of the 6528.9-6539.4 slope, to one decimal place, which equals 17.4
